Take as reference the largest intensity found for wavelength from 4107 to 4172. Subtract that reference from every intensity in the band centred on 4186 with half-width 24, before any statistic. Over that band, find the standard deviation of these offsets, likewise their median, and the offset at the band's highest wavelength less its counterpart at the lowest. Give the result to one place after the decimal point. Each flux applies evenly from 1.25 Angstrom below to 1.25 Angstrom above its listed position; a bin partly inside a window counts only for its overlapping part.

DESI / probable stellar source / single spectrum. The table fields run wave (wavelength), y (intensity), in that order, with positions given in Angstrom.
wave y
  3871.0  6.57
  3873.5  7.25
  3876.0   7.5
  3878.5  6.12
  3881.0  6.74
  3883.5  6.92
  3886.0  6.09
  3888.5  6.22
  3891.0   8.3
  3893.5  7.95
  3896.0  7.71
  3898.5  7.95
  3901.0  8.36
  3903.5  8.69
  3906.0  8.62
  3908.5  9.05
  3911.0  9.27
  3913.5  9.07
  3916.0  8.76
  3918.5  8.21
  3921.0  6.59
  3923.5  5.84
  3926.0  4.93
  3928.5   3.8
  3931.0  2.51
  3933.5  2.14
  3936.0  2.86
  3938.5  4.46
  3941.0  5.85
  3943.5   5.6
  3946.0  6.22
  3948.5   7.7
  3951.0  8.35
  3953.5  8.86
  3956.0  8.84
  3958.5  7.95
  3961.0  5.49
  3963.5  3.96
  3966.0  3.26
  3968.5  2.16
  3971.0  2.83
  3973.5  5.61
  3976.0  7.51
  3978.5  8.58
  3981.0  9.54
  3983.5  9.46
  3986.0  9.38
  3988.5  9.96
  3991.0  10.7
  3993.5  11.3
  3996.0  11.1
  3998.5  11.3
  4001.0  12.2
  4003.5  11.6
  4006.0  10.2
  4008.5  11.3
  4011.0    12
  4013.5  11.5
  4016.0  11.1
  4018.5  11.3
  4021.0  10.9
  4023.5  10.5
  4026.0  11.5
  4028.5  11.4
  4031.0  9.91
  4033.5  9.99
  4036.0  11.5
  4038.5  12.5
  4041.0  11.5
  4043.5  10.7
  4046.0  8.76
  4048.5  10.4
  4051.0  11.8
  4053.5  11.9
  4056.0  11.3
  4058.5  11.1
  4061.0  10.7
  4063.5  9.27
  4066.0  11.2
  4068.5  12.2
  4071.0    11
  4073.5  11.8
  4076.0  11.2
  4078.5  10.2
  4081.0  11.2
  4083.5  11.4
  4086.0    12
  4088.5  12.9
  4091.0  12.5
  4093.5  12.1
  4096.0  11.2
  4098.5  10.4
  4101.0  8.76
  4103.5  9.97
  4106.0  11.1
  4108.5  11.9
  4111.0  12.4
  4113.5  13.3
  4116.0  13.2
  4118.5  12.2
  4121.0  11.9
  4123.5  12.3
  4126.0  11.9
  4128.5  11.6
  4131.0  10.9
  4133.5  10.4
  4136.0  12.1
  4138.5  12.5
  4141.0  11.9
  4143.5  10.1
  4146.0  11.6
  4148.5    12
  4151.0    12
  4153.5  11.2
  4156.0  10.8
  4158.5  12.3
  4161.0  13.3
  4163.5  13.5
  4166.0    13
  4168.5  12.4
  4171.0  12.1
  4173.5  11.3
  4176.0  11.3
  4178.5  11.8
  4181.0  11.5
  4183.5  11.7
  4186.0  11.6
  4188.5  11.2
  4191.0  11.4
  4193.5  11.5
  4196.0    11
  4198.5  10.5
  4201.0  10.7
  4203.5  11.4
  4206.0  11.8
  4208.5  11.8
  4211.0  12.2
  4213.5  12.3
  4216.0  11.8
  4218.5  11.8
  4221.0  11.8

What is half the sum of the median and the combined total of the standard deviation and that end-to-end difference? -1.5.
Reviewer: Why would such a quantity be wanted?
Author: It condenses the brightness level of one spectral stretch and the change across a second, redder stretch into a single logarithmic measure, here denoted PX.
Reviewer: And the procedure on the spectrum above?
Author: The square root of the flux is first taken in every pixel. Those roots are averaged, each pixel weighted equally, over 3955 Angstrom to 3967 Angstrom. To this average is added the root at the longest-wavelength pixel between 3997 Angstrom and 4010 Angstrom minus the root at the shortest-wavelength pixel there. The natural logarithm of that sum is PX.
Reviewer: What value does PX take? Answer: 0.87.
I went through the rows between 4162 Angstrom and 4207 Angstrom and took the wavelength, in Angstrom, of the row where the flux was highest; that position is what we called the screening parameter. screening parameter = 4163.5 Angstrom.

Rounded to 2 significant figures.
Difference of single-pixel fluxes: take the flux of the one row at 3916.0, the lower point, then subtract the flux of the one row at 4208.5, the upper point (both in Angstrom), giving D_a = -3.0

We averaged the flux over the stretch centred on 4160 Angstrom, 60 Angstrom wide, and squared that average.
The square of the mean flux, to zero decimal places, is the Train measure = 139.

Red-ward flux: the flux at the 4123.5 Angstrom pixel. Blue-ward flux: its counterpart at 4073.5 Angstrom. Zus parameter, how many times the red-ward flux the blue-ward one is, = 1.0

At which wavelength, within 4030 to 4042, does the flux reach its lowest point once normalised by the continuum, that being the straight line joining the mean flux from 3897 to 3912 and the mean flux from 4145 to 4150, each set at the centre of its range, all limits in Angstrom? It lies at 4031.0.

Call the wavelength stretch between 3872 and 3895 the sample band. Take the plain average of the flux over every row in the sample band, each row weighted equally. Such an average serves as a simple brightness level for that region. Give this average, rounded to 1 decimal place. 7.0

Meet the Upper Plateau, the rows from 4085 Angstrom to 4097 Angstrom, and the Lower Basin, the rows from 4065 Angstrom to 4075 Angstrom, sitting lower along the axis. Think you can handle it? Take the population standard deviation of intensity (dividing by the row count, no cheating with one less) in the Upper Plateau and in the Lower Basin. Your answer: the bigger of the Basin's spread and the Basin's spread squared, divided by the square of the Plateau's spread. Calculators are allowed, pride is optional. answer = 1.5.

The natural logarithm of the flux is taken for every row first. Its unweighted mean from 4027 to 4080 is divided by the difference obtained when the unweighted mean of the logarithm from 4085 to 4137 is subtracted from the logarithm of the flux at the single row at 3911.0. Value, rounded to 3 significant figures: -10.6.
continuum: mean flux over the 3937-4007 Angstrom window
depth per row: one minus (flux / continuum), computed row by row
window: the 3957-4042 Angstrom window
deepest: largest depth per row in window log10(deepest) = -0.14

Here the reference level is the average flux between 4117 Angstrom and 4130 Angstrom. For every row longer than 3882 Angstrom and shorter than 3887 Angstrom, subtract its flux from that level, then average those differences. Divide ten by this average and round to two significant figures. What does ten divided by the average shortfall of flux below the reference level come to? 1.8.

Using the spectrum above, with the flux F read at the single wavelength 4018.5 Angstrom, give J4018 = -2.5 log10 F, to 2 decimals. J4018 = -2.63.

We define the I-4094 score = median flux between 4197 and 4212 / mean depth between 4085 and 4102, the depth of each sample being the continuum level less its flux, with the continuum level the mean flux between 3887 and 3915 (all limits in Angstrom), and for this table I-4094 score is -4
